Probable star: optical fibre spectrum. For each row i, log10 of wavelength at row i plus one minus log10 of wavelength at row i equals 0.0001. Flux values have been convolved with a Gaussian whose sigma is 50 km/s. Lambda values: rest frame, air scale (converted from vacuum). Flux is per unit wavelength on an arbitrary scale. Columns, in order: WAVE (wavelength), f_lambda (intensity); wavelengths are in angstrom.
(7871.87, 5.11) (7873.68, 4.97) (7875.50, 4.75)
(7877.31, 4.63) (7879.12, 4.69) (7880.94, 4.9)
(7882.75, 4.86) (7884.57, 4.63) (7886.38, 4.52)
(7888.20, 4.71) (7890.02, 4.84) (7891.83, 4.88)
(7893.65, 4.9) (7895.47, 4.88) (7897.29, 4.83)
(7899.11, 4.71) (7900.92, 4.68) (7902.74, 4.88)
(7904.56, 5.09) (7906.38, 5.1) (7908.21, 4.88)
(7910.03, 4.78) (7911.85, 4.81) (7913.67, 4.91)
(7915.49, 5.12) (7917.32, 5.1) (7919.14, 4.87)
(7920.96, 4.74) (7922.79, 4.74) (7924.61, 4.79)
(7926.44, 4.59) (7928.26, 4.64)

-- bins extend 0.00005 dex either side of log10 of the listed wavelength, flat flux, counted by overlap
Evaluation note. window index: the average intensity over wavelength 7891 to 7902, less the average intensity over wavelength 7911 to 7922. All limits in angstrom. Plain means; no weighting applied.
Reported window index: -0.11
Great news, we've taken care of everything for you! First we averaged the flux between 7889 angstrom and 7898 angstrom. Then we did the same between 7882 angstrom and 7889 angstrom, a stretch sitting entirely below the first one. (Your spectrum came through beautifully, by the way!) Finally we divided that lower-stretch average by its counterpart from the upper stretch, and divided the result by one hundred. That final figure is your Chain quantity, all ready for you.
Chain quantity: 0.0096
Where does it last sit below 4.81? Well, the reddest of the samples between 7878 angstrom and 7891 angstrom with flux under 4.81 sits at 7888.20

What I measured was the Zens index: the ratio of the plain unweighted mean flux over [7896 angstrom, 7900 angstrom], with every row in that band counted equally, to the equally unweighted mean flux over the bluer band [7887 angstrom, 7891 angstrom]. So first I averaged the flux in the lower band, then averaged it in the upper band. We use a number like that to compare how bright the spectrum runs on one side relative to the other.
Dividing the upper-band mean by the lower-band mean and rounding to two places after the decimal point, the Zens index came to 1.00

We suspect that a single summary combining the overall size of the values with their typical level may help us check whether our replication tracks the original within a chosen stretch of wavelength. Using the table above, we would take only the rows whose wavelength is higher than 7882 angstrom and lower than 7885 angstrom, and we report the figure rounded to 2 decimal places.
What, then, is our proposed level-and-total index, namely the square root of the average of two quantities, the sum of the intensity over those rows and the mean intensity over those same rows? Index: 2.67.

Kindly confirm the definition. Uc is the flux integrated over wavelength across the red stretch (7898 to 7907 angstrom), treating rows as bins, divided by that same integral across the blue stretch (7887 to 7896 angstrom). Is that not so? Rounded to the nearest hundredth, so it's 1.01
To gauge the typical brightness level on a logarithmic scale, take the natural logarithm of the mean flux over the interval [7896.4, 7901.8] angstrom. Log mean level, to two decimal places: 1.56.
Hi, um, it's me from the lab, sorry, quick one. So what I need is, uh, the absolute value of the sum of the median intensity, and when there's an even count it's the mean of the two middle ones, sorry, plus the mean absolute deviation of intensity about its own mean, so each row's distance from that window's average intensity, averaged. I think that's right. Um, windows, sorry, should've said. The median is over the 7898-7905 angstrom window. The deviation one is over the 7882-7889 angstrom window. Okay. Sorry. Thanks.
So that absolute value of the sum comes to 4.90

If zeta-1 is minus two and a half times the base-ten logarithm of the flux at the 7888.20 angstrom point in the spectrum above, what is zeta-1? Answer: -1.68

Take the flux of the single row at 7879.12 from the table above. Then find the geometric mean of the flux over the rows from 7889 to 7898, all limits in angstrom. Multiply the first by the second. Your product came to 22.8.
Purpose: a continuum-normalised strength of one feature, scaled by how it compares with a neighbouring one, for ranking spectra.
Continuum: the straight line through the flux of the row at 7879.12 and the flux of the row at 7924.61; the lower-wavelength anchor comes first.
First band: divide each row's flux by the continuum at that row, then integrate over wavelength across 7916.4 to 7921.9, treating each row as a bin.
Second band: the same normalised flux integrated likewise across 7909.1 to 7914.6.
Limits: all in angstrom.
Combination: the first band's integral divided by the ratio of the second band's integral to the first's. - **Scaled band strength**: 5.68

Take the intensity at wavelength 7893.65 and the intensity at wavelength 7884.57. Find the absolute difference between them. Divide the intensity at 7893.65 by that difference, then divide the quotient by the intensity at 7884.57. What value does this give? 3.9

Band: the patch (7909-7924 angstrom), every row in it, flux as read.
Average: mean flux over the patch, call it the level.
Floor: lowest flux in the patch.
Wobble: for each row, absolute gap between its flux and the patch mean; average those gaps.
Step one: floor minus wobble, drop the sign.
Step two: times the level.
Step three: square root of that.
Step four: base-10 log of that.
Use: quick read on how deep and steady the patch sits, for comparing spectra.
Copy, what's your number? 0.677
